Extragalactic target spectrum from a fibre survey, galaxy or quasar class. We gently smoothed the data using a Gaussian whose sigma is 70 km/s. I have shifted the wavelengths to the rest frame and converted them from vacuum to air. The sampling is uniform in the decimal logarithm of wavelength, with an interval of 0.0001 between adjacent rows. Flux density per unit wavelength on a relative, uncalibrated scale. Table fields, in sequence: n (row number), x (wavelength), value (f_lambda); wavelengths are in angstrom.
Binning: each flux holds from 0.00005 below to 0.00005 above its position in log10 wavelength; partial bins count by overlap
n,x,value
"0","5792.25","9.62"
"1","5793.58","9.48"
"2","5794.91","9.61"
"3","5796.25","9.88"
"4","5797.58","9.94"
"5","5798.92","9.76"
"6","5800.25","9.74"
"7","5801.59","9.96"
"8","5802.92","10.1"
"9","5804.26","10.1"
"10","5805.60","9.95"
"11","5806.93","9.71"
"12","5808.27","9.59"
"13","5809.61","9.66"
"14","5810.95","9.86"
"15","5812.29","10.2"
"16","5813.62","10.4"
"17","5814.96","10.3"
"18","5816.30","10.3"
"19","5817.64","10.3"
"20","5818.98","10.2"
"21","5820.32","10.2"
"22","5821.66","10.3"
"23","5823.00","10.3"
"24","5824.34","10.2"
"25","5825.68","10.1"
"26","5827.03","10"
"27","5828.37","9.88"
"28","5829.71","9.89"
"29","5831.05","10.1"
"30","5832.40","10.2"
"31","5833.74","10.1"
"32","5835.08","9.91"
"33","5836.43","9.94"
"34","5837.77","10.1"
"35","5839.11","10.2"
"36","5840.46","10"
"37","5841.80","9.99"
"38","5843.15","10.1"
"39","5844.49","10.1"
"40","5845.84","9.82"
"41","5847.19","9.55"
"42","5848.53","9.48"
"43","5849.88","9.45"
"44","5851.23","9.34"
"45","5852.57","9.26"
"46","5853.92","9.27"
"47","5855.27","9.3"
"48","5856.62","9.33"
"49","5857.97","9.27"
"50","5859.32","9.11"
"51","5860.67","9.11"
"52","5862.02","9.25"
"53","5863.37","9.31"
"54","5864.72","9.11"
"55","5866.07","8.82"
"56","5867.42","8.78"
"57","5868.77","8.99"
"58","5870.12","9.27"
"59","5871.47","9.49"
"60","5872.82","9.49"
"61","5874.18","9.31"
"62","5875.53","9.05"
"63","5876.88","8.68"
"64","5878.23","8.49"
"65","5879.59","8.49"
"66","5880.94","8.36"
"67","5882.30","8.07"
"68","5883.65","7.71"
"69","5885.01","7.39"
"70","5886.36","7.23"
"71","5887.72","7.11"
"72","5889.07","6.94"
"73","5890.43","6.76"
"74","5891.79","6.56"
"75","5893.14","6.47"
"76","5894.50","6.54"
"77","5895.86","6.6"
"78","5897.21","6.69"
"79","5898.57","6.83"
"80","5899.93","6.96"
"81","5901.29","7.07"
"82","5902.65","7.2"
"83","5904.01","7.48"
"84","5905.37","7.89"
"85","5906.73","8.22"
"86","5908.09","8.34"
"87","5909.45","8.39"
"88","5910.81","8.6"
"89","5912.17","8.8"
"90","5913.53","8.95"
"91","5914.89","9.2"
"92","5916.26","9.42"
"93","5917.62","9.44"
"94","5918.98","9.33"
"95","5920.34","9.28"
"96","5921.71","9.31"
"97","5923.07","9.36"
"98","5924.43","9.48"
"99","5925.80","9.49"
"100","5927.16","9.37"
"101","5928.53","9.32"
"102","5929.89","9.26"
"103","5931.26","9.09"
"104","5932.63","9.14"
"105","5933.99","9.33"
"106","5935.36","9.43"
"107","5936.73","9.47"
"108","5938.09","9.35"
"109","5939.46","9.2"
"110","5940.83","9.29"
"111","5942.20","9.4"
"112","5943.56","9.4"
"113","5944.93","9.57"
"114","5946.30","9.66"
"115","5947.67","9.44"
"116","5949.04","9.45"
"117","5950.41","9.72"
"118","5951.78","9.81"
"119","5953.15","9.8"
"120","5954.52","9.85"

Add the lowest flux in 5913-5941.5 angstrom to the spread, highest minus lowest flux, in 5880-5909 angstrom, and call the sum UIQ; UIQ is 11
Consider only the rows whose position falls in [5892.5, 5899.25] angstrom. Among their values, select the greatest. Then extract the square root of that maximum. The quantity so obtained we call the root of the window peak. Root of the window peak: 2.61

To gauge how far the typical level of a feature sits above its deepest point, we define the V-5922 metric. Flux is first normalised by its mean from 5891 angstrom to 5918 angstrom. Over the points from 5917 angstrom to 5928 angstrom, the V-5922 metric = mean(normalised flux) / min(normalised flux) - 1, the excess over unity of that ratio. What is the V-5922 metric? 0.01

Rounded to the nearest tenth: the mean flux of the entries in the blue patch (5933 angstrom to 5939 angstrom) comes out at 9.4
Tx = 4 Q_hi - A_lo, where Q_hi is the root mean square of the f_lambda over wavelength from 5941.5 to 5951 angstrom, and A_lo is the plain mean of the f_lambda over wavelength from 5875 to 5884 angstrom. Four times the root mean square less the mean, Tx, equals 29.7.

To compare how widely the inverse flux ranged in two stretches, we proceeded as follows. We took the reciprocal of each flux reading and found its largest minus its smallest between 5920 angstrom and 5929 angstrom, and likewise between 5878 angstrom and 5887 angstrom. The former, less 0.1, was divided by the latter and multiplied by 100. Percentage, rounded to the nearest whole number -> -476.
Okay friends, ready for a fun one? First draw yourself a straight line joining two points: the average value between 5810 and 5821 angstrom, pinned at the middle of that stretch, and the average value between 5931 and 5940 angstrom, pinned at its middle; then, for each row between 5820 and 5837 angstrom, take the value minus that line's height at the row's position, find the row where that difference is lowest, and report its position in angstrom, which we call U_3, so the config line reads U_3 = 5828.37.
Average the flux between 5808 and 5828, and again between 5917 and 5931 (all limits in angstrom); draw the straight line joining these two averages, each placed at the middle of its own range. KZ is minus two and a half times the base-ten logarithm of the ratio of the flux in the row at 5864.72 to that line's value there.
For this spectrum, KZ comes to 0.078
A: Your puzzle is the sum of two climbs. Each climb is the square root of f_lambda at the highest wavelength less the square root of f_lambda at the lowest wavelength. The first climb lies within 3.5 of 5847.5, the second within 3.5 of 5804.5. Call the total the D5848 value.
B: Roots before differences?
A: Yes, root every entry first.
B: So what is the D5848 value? -0.14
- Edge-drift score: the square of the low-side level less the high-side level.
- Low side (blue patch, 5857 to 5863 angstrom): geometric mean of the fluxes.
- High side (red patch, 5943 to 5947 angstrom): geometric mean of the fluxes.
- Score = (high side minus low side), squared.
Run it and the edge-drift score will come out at 0.13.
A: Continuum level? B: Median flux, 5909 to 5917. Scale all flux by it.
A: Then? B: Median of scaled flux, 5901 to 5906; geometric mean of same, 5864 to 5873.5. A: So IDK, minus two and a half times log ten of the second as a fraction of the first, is -0.2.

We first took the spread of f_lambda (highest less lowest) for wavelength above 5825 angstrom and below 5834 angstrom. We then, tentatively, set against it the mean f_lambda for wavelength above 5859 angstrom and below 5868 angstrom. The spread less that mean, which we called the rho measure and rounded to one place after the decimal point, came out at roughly -8.8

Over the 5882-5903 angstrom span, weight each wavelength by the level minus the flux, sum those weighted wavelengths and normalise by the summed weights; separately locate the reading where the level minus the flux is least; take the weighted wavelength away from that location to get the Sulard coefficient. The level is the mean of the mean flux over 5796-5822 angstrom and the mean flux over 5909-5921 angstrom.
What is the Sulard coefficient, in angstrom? -10.8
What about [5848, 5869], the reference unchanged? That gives -13.1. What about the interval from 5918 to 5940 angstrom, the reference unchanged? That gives -3.9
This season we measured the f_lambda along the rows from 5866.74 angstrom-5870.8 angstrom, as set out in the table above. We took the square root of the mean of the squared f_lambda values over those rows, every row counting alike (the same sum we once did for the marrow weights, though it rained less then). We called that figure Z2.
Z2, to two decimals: 9.02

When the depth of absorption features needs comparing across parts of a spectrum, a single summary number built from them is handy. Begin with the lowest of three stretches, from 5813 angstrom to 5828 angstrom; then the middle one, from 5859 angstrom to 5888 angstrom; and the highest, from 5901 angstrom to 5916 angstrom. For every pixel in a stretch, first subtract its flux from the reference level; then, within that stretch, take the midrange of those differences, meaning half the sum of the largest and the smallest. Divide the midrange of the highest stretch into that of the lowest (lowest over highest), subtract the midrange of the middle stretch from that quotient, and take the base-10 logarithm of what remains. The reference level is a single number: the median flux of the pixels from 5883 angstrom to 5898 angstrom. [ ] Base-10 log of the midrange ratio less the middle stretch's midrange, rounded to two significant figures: 0.61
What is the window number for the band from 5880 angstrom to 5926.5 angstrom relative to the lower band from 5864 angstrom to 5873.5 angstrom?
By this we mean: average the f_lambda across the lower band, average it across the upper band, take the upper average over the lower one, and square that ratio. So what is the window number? 0.76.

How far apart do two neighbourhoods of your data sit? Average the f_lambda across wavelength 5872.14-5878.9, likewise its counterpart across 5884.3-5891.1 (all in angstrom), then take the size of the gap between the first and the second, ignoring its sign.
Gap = 1.92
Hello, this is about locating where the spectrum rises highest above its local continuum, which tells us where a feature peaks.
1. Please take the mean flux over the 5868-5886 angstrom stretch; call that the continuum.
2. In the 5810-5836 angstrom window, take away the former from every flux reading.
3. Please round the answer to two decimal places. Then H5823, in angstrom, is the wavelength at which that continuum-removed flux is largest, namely 5813.62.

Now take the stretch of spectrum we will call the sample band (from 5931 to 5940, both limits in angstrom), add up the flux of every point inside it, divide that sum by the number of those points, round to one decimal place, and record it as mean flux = 9.3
